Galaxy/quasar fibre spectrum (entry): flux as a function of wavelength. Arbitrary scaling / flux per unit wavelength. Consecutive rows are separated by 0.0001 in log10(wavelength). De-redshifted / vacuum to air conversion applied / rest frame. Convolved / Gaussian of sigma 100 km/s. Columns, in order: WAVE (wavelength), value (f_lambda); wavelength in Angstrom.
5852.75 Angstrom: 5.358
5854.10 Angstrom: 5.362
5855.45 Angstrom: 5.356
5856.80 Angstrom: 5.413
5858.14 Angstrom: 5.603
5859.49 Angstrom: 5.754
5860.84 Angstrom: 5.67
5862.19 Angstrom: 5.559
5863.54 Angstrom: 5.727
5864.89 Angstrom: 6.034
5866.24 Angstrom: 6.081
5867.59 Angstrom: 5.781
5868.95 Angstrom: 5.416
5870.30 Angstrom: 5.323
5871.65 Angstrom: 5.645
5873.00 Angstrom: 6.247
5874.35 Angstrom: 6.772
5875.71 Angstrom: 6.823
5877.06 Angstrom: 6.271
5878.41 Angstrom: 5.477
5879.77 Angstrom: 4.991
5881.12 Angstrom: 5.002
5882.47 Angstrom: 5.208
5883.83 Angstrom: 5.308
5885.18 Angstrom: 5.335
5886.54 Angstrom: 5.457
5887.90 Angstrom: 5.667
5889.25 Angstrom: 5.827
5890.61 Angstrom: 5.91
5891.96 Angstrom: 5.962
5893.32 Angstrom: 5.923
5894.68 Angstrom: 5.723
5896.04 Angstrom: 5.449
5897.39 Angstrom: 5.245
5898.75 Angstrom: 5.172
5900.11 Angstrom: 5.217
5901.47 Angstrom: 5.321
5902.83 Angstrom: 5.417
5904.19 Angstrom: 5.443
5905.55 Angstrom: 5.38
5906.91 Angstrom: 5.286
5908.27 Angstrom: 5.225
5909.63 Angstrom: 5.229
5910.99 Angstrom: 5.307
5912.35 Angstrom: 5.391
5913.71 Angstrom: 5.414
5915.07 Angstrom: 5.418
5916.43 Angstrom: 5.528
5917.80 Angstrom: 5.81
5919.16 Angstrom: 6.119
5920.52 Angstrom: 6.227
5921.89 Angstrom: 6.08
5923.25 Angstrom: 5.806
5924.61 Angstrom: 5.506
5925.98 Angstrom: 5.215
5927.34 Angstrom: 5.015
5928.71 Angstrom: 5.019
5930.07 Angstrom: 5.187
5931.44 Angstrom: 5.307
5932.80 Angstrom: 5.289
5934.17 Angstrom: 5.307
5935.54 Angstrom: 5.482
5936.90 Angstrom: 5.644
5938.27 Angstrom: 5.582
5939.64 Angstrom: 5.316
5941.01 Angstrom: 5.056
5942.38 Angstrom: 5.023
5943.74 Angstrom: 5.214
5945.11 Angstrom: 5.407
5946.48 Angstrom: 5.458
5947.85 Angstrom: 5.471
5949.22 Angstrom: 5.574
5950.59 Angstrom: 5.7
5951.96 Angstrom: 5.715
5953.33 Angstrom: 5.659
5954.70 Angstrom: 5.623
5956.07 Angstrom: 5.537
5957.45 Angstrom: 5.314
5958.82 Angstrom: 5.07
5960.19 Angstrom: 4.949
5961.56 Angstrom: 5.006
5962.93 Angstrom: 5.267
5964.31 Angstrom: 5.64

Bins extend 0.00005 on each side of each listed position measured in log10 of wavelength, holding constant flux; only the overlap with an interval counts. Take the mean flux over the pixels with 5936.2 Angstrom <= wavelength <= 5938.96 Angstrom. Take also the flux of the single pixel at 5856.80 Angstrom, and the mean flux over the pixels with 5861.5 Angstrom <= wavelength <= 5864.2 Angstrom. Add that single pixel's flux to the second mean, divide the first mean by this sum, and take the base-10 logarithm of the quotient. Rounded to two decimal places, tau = -0.29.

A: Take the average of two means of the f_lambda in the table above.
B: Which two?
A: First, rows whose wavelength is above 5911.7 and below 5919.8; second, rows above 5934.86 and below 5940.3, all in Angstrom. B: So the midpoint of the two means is 5.56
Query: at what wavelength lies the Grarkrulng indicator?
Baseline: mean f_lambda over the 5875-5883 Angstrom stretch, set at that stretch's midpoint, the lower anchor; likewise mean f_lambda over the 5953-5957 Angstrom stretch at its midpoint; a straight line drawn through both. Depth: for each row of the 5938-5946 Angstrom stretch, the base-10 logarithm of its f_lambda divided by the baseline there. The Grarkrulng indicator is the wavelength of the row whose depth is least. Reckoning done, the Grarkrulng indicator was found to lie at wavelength 5942.38 Angstrom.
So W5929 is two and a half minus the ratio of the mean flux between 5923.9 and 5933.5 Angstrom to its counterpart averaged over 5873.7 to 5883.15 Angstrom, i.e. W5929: 1.60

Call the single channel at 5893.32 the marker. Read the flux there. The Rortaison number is 5.923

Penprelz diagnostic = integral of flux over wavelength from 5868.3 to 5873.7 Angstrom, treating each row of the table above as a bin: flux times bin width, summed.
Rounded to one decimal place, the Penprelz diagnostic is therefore 30.6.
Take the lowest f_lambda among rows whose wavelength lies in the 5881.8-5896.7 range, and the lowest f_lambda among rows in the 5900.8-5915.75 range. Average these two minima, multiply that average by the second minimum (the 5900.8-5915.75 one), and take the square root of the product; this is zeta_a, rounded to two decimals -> 5.22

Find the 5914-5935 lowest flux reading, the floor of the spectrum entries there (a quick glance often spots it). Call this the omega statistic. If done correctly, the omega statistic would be 5.015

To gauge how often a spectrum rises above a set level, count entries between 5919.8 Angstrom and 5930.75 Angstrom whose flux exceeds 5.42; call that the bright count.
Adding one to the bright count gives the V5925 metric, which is 5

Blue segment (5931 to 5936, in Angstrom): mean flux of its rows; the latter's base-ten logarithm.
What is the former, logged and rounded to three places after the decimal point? 0.728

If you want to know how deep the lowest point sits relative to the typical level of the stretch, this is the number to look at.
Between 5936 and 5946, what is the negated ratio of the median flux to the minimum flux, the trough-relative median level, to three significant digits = -1.06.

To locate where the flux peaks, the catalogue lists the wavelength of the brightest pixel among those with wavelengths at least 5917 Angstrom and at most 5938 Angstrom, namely 5920.52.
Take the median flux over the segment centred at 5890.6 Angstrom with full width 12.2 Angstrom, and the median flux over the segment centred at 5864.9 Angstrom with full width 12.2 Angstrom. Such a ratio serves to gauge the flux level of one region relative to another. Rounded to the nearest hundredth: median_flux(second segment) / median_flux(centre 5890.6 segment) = 1.00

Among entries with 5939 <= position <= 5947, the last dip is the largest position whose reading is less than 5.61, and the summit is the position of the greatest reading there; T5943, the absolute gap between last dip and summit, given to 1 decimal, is 0.0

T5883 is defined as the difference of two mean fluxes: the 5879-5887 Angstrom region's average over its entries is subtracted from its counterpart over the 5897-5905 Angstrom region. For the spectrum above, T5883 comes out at 0.09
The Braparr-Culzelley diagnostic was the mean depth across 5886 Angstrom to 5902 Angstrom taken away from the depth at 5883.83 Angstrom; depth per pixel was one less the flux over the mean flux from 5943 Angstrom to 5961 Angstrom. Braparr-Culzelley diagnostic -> 0.049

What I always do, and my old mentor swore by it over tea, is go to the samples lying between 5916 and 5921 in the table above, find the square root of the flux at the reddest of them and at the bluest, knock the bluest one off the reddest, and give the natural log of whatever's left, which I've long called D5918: -1.9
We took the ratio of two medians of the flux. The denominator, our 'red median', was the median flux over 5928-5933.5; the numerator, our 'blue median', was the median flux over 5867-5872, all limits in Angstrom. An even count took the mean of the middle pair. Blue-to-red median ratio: 1.06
